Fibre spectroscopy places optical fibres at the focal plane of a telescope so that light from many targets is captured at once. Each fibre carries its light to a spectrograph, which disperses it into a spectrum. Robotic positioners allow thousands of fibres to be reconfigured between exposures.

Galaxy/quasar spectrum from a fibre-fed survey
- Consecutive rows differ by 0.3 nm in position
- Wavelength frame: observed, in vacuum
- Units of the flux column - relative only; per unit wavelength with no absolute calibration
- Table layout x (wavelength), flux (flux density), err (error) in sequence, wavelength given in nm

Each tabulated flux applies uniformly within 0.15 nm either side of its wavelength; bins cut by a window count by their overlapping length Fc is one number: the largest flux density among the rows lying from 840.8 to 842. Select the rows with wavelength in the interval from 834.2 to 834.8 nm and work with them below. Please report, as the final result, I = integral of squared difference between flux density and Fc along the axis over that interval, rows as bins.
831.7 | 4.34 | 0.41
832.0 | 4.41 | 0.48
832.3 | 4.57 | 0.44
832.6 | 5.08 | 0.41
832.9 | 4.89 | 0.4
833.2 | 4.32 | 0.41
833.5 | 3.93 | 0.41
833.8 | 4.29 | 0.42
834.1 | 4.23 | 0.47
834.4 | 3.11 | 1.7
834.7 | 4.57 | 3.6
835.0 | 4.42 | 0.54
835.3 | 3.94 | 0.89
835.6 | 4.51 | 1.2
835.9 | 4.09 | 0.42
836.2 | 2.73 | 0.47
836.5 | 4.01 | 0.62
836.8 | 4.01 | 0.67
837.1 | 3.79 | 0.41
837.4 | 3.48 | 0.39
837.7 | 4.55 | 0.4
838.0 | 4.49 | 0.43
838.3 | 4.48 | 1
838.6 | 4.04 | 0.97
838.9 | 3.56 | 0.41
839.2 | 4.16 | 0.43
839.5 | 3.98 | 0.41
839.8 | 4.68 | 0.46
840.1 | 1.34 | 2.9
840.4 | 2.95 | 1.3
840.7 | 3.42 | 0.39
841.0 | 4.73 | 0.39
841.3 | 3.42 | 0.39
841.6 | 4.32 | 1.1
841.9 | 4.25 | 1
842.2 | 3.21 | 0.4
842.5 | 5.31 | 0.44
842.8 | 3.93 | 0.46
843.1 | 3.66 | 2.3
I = 0.806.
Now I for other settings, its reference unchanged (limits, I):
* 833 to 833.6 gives 0.212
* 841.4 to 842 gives 0.194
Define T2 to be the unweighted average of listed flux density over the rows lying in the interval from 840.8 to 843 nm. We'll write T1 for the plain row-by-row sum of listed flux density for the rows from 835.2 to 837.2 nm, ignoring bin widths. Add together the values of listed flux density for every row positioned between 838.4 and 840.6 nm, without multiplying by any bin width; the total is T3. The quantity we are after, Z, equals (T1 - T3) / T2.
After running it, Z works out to 0.6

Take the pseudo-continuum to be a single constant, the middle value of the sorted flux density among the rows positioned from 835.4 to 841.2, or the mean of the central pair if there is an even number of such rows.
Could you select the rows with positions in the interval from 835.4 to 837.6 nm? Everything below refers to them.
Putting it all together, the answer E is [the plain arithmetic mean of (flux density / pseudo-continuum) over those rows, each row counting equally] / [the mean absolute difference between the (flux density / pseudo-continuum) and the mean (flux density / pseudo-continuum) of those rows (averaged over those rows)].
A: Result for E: 9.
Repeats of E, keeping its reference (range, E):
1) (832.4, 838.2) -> 10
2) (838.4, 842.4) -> 6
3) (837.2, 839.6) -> 12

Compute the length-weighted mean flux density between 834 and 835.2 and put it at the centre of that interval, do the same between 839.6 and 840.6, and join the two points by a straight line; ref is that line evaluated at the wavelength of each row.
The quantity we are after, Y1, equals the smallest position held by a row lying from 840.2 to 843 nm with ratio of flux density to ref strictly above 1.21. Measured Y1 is 841.0 nm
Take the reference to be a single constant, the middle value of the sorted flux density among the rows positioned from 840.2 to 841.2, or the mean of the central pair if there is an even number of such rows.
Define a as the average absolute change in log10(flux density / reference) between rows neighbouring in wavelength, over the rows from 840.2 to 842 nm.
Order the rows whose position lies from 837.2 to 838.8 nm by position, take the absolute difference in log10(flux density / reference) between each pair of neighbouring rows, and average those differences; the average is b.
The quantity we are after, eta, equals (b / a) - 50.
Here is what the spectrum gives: -49.5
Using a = 0.091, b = 0.042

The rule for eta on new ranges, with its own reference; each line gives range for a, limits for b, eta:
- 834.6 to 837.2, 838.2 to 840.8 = -47.7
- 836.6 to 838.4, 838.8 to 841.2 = -45.2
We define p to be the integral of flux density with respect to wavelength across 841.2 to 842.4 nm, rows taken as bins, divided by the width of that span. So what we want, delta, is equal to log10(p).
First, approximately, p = 3.9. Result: 0.59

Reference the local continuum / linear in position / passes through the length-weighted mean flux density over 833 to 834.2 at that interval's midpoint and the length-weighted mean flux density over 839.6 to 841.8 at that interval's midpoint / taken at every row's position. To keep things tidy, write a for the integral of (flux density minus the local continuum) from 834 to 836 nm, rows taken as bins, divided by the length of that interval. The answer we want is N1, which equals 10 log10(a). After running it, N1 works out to -15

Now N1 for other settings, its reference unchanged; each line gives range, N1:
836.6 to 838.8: -6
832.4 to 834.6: -13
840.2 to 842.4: -7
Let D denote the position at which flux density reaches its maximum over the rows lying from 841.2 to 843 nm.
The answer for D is 842.5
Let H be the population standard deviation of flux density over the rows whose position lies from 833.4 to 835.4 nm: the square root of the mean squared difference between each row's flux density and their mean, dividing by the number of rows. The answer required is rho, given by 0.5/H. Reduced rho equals 1.12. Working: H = 0.45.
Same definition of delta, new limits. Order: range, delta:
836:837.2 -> 0.56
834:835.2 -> 0.61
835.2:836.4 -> 0.58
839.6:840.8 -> 0.49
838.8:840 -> 0.60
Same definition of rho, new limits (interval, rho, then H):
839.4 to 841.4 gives 0.46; 1.08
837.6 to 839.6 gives 1.51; 0.33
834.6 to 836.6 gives 0.86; 0.58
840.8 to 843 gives 0.74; 0.67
